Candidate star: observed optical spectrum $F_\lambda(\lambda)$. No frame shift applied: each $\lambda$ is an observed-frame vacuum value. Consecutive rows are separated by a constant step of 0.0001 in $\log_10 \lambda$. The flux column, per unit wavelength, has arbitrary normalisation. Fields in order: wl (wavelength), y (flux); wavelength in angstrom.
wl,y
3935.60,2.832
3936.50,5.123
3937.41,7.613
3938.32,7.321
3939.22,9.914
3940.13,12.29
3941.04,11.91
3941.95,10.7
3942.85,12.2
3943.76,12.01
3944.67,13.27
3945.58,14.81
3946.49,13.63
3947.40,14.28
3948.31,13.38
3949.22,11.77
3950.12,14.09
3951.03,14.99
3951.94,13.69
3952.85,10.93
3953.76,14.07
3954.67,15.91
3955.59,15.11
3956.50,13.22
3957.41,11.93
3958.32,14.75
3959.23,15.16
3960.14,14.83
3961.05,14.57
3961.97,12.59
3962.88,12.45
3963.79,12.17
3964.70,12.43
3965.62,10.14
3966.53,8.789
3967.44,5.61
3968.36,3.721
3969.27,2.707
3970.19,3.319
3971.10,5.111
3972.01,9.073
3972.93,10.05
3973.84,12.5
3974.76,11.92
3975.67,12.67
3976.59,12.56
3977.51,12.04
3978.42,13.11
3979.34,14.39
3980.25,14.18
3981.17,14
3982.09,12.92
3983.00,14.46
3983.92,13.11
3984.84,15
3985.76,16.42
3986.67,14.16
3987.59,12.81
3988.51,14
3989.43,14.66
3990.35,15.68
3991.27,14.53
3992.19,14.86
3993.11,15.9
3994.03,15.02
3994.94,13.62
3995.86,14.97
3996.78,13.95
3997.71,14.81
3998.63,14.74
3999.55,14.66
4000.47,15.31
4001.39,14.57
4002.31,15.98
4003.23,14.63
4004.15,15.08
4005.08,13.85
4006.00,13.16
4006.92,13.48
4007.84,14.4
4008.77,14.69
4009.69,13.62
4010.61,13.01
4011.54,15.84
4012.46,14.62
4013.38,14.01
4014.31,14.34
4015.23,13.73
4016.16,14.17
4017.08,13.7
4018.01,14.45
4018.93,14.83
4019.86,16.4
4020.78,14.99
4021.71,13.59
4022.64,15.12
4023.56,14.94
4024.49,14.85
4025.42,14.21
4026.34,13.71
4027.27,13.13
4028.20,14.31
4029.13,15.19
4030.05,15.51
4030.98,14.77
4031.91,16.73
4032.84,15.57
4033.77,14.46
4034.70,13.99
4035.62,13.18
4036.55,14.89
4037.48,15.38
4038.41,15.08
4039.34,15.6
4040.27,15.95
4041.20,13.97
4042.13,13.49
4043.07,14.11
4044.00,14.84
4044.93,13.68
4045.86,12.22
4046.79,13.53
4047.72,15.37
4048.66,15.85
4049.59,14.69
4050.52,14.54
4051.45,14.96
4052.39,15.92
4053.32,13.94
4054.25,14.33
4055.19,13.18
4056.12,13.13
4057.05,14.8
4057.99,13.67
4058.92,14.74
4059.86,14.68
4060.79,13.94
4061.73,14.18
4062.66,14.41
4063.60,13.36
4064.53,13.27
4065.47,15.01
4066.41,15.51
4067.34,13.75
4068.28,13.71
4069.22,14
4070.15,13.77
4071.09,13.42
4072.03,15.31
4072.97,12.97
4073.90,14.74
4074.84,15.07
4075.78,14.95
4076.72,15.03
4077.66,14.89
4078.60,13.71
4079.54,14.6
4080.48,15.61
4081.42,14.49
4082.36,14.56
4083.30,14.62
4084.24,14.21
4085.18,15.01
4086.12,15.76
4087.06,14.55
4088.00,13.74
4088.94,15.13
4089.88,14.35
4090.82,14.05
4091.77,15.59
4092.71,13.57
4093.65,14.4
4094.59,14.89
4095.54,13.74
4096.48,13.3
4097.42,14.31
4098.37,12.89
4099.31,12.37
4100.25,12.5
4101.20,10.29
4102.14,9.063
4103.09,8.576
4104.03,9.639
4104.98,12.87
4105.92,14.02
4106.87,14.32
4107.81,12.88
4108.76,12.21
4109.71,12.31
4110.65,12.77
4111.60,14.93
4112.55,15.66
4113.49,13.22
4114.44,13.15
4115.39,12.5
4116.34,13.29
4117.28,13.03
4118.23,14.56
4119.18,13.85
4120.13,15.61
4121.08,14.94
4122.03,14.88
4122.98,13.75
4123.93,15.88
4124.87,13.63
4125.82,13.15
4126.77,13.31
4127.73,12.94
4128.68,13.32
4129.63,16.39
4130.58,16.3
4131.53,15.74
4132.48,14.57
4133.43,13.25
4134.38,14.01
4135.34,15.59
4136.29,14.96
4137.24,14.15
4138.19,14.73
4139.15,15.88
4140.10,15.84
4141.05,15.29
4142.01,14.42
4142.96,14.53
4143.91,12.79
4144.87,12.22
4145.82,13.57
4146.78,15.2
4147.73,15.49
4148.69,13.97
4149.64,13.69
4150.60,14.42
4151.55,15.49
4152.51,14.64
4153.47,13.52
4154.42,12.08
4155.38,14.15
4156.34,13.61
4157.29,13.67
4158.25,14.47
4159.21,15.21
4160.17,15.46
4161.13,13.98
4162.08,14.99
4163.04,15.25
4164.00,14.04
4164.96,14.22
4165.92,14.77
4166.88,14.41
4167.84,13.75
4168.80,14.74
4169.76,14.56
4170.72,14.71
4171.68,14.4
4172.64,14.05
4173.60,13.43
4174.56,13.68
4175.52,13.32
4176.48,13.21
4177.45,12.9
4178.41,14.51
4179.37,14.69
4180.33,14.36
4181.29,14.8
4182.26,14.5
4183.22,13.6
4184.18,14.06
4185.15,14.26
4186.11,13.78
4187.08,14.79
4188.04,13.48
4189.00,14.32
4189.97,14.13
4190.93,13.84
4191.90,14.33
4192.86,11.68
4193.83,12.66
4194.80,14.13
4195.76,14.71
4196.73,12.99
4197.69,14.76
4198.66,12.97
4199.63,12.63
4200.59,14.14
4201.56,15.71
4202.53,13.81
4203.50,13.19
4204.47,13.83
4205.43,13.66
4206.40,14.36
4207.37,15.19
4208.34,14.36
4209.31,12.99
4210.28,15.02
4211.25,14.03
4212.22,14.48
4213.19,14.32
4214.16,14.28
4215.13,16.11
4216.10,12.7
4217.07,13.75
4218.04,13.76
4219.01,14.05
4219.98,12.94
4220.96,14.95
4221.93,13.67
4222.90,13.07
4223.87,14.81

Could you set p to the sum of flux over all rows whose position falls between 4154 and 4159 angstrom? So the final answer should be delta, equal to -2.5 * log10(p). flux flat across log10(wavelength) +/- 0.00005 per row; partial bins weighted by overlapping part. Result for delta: -4.58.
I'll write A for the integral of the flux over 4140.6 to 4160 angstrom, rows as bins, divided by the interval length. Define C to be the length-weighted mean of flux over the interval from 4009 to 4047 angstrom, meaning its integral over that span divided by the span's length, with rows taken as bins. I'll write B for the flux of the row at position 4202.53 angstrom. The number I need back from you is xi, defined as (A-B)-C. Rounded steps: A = 14.1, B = 13.81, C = 14.5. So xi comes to -14.2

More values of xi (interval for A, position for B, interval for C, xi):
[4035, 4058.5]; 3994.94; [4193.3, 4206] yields -13.0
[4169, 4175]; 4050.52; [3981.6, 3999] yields -14.9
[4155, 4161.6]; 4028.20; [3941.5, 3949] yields -12.9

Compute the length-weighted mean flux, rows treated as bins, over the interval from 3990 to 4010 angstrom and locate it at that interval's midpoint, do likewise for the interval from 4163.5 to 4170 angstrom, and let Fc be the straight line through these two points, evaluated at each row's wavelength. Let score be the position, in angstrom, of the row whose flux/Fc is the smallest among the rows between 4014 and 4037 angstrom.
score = 4027.27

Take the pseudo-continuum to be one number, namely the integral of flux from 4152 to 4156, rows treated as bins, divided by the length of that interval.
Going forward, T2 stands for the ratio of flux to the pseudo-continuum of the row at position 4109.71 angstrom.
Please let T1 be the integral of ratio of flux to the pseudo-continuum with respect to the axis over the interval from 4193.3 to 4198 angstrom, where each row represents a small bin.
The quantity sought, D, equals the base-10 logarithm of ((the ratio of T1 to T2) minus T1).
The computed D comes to -0.3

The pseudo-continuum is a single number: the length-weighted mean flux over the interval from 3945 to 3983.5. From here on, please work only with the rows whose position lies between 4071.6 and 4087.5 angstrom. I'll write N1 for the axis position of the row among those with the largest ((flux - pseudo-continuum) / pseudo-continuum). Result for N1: 4086.12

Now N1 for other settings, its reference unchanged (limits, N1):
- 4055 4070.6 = 4066.41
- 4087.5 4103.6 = 4091.77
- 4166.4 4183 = 4181.29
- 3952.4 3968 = 3954.67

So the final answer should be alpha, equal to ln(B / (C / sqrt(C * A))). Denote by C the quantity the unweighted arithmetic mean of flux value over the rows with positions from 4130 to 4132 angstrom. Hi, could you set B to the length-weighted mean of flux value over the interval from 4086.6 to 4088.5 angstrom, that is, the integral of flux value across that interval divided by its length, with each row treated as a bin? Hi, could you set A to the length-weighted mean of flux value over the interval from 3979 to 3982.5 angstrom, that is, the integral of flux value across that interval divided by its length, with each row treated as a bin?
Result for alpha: 2.58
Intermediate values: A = 13.9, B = 14.2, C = 16.0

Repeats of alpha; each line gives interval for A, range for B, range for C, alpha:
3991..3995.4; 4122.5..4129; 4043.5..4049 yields 2.64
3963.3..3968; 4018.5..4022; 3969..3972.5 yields 3.04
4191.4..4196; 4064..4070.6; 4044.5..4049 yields 2.62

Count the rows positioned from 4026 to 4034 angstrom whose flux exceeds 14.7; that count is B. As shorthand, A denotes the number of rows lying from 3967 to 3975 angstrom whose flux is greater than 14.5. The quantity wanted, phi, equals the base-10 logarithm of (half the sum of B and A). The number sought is 0.4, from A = 0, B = 5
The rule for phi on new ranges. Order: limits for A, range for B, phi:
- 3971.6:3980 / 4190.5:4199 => 0.0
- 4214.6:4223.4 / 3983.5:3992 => 0.4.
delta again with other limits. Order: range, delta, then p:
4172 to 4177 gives -4.58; 67.7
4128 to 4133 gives -4.71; 76.3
